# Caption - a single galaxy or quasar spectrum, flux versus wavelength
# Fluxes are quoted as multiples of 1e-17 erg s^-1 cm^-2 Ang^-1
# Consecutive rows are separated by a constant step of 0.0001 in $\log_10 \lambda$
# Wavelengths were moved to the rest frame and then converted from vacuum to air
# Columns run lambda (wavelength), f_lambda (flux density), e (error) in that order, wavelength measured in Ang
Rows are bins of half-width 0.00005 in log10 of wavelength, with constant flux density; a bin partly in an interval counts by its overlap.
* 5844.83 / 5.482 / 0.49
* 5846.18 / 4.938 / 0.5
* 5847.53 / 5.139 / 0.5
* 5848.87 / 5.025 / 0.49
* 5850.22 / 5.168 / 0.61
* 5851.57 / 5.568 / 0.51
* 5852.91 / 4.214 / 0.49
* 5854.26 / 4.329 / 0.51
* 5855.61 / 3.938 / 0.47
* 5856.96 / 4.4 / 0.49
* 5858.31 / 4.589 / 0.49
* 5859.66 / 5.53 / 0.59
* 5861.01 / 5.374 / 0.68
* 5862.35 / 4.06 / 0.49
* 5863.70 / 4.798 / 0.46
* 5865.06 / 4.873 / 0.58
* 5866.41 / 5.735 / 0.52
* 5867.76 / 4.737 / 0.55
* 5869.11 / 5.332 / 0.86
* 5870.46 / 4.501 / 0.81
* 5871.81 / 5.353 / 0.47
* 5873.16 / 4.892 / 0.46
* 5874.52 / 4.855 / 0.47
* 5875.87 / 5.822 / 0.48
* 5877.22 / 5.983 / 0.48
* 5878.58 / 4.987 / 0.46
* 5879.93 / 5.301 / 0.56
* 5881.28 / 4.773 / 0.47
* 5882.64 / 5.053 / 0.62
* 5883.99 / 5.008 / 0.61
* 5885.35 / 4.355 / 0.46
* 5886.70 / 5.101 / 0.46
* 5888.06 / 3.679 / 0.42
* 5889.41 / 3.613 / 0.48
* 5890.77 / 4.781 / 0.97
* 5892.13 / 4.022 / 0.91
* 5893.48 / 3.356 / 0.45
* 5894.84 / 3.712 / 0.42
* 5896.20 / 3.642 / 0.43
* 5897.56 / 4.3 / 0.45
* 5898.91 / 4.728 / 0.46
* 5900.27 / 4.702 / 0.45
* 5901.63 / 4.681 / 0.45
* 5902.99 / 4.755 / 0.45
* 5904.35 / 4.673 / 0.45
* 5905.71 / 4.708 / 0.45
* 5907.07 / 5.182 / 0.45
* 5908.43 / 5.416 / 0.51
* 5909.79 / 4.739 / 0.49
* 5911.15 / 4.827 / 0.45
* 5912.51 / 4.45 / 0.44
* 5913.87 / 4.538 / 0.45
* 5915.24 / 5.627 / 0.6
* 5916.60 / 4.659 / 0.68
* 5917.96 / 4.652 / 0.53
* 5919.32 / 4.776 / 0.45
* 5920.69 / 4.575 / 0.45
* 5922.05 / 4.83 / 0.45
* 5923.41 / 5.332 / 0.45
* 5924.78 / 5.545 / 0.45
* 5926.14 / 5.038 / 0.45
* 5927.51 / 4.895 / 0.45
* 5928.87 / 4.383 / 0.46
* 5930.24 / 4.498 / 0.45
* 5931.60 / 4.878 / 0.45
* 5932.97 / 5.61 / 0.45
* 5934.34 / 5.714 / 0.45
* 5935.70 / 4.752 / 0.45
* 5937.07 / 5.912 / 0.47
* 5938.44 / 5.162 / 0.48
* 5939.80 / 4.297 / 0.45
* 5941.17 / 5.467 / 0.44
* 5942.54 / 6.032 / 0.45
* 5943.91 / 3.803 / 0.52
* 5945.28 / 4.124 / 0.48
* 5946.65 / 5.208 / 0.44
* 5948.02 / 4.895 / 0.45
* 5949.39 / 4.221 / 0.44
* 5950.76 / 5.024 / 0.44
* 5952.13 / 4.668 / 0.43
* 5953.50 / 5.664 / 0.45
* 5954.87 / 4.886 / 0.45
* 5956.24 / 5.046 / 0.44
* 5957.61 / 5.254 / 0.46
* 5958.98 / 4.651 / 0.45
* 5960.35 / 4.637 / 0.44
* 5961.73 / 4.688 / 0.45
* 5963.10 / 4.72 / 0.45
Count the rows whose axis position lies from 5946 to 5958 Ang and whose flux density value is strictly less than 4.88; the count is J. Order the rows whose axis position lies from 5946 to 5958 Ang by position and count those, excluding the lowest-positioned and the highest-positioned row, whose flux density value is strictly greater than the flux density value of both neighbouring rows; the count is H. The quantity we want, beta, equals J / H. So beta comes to 1.0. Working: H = 2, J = 2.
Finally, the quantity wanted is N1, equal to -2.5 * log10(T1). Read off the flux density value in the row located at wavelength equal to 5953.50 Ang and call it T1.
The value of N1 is -1.88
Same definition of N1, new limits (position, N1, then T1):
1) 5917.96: -1.67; 4.652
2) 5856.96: -1.61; 4.4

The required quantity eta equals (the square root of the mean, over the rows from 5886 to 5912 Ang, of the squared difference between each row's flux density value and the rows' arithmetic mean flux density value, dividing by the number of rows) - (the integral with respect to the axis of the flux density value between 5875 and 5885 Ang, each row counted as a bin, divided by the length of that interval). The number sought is -4.65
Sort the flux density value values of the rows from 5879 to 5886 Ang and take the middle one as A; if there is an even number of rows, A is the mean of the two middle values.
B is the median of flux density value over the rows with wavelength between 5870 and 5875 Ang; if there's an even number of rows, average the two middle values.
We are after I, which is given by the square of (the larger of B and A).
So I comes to 25.1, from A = 5.0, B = 4.9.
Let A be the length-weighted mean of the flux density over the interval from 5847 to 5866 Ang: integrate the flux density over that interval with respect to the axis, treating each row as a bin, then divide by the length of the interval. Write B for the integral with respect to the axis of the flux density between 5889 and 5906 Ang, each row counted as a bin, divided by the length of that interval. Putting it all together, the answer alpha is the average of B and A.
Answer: 4.54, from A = 4.80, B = 4.3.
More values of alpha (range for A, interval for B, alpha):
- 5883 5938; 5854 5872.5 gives 4.78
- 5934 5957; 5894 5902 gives 4.62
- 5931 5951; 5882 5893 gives 4.72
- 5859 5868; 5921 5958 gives 5.01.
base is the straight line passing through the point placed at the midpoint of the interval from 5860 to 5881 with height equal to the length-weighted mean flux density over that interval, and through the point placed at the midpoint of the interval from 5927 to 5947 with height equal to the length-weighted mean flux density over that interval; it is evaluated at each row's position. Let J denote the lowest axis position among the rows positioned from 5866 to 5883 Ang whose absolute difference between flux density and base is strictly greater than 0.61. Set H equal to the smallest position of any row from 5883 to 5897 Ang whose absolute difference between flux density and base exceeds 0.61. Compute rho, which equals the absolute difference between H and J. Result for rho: 18.9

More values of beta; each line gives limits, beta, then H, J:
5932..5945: 1.0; 3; 3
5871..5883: 1.0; 2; 2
